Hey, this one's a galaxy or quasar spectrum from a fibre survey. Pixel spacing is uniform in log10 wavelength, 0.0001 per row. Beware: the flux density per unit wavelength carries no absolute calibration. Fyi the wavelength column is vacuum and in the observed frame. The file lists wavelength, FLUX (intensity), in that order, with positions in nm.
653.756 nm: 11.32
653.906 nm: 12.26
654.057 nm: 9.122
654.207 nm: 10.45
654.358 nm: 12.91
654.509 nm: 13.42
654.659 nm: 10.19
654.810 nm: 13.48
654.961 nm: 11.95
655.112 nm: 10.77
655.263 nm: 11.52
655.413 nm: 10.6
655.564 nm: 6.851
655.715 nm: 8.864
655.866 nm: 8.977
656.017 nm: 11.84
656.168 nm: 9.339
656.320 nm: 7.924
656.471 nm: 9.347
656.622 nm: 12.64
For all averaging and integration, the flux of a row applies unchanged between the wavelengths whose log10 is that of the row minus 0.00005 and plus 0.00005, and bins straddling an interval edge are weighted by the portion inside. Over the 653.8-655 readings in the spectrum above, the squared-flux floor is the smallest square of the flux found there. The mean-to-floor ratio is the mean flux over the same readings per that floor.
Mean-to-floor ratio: 0.141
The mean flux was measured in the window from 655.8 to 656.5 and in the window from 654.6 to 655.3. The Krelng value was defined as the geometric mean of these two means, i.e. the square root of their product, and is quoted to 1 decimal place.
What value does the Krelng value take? 10.5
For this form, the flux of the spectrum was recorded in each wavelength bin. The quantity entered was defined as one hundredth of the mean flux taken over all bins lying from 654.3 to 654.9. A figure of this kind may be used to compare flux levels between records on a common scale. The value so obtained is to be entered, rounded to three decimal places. 0.125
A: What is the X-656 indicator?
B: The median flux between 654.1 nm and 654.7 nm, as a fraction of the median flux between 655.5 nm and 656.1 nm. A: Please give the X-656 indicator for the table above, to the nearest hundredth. 1.31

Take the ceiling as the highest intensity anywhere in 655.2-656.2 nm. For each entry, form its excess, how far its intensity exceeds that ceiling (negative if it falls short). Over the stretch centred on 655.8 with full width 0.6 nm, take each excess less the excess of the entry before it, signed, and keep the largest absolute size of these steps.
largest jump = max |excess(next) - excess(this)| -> 2.9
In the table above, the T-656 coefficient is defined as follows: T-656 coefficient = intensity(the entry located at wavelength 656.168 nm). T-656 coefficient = 9.339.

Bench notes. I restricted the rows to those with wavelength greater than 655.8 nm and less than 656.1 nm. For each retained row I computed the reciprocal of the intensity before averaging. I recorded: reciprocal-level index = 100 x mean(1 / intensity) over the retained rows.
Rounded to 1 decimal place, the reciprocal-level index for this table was 9.8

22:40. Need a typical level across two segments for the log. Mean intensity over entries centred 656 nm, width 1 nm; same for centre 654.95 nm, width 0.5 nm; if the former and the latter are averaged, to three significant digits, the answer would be 10.5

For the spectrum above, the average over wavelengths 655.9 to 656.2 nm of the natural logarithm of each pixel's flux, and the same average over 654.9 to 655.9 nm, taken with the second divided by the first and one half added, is 1.47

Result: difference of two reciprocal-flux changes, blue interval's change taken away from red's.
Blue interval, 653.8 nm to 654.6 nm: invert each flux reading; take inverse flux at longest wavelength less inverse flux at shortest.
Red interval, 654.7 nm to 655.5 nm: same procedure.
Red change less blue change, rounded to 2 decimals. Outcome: 0.03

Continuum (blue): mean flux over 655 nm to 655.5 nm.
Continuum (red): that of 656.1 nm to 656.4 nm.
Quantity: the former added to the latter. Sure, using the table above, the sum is 19.6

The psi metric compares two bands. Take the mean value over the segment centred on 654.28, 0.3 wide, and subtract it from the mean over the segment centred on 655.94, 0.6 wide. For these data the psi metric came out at -1.9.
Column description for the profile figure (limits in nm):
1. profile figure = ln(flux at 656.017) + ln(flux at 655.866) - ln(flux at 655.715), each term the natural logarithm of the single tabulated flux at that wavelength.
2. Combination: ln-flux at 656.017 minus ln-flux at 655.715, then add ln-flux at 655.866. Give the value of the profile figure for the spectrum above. 2.5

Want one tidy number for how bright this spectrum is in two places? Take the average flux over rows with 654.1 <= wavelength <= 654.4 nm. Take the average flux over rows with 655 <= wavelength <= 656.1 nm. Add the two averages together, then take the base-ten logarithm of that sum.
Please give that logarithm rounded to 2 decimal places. 1.33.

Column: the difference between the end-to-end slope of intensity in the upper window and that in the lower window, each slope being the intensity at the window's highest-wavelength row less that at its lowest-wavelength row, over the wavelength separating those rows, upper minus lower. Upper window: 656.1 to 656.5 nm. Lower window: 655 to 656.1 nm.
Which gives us -1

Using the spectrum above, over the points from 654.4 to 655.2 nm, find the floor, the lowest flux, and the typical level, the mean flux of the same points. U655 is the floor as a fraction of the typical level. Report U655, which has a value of 0.85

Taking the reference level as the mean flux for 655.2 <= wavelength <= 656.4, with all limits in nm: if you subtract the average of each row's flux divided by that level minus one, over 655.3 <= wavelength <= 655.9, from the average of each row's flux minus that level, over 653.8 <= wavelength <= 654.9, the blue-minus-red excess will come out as 2.3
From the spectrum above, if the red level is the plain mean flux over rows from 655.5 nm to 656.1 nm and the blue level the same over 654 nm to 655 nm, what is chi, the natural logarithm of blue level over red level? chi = 0.24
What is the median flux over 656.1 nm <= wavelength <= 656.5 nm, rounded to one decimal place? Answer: 9.3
